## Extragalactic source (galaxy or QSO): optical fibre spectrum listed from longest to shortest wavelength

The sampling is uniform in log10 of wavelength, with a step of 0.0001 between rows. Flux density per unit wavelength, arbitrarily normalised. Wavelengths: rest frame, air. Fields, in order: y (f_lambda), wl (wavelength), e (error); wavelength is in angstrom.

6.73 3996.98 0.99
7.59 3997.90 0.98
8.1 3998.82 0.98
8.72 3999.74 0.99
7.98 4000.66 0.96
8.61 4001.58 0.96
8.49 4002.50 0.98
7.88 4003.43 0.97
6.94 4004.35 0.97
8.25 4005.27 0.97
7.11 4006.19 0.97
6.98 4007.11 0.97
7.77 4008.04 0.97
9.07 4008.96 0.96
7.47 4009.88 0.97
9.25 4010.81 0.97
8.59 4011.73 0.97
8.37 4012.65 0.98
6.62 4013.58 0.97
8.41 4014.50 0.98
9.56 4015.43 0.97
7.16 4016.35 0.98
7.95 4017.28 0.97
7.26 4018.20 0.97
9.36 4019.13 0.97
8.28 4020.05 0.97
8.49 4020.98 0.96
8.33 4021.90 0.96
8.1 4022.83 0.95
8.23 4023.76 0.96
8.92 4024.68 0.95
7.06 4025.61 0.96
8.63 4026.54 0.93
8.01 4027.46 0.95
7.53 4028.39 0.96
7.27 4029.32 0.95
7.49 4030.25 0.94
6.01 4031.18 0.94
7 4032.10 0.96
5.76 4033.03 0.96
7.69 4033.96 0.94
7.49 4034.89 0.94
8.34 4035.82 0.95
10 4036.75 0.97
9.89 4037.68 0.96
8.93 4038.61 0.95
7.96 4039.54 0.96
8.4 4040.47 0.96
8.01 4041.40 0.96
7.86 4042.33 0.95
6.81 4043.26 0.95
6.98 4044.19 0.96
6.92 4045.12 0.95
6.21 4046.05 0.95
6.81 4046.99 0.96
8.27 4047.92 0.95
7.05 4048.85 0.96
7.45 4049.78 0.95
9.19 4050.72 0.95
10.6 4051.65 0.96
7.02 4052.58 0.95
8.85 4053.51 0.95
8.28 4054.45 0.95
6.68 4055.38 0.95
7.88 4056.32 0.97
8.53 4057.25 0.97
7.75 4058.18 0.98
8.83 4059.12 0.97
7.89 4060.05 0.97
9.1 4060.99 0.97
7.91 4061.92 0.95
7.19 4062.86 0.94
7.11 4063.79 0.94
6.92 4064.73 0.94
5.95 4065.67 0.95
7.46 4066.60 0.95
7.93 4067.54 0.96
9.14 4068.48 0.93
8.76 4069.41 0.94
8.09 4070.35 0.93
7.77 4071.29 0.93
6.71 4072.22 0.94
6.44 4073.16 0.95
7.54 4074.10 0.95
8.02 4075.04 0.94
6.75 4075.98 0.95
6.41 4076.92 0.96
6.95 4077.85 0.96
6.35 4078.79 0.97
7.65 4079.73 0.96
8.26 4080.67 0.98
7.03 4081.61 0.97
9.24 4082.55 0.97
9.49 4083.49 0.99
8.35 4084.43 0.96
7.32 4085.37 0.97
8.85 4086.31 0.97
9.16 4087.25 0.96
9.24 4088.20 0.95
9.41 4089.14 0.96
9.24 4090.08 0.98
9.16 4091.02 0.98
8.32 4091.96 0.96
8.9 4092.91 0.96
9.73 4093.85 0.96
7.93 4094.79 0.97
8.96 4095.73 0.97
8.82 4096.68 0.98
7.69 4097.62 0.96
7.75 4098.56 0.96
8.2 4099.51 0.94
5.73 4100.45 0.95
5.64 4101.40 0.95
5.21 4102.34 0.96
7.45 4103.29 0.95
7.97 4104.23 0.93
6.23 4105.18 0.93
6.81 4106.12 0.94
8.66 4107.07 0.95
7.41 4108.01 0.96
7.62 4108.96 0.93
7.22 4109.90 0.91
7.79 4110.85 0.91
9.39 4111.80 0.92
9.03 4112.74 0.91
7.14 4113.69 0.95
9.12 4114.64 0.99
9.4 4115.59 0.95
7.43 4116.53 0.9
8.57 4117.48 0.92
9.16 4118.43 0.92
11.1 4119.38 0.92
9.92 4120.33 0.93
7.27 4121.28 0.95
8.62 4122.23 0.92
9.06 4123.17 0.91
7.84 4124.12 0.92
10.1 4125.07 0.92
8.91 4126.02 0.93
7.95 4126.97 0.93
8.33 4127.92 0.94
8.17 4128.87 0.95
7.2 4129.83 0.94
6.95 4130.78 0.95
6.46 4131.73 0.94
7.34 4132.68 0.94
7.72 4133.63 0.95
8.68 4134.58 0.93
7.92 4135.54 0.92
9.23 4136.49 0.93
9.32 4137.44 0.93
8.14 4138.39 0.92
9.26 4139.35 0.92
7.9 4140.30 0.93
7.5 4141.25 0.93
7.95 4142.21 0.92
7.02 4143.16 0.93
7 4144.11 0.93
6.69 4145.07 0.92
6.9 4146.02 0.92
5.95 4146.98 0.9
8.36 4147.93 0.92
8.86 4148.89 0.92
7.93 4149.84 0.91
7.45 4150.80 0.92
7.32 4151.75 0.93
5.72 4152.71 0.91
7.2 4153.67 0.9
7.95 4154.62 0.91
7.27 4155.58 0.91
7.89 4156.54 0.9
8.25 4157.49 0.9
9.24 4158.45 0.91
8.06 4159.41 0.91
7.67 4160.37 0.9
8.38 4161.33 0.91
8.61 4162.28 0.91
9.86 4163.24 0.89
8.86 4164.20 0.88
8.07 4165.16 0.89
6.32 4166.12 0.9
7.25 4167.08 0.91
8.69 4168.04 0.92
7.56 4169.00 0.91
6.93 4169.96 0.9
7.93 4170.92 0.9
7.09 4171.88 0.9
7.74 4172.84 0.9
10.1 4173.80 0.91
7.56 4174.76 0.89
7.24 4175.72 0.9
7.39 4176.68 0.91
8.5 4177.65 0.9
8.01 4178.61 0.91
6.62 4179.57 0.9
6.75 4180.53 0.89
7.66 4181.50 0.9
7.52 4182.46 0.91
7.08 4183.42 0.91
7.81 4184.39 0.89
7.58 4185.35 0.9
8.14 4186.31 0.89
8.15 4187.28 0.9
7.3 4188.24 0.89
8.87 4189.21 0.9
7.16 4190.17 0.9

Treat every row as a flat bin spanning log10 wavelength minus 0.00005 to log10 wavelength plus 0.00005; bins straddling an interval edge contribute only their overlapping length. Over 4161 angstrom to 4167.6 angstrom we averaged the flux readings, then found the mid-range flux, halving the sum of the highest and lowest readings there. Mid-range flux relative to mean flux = 0.99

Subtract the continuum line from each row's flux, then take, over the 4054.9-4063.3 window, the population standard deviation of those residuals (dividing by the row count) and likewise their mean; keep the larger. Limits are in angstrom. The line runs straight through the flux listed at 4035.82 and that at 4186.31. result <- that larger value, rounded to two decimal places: 0.72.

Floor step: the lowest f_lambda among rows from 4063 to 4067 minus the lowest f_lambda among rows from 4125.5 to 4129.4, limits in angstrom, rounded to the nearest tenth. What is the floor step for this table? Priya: -2.0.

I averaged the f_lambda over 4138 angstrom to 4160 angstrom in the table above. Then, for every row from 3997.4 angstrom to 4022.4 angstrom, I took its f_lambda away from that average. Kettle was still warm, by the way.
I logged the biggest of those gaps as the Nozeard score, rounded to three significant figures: 1.02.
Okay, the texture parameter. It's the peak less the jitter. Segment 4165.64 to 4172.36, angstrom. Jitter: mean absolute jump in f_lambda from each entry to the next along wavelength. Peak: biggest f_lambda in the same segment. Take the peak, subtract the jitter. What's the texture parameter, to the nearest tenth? 7.7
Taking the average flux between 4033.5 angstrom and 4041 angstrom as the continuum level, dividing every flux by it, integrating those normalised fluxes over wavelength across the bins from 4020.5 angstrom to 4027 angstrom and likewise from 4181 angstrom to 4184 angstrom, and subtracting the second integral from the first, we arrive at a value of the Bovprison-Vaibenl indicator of 3.7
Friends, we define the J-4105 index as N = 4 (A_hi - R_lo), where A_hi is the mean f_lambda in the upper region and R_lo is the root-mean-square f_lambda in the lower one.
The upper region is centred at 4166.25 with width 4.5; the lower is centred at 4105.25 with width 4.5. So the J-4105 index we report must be 1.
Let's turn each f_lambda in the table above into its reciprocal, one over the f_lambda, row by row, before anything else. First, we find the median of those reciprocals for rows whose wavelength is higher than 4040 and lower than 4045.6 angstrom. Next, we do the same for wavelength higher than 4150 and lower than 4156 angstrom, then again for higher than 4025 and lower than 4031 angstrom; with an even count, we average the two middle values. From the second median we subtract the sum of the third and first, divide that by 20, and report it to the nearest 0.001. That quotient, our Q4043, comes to -0.007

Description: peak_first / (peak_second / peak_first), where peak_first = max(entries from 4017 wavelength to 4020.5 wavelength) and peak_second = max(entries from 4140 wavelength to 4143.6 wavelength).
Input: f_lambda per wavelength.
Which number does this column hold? 11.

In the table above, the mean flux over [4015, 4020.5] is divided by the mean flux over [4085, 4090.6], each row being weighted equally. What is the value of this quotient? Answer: 0.93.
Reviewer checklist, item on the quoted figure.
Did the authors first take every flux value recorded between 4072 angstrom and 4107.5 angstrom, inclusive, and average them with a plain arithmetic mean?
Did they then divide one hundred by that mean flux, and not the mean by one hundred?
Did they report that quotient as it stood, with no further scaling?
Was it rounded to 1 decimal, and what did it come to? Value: 12.8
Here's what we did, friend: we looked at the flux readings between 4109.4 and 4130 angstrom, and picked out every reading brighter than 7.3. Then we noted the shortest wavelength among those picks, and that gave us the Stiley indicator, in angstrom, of 4110.85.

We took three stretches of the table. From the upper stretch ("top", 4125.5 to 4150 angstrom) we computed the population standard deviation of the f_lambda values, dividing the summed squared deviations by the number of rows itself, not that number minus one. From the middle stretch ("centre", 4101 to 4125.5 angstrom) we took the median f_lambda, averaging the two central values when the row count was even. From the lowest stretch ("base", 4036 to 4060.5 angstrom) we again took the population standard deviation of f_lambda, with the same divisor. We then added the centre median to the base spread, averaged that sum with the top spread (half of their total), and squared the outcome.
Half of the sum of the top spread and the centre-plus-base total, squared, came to 24.4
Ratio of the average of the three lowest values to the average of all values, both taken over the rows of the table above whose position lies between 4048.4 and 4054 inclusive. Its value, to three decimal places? 0.858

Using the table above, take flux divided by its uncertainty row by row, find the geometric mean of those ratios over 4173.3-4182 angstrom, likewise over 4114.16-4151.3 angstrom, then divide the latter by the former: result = 1.02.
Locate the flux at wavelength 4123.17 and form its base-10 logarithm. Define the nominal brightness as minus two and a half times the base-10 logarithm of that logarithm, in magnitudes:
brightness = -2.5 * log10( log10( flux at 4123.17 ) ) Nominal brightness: 0.05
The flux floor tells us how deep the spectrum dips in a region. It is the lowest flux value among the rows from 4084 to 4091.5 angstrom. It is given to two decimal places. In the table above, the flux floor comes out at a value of 7.32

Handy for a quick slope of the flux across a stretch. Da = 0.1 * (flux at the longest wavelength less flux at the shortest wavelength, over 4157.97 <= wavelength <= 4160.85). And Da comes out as -0.16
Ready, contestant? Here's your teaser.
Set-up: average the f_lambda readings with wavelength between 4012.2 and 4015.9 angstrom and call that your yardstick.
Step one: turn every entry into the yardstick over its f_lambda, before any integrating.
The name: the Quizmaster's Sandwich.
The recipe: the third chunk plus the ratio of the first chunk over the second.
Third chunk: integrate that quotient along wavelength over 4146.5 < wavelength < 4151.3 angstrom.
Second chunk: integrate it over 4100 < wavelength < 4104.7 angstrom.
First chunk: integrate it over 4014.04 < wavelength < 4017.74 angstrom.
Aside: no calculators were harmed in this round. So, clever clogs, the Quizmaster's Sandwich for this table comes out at 5.8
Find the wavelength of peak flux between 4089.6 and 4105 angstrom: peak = 4093.85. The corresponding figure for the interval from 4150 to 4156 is 4154.62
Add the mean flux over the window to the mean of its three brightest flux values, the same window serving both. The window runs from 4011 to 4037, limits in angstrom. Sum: 17.6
